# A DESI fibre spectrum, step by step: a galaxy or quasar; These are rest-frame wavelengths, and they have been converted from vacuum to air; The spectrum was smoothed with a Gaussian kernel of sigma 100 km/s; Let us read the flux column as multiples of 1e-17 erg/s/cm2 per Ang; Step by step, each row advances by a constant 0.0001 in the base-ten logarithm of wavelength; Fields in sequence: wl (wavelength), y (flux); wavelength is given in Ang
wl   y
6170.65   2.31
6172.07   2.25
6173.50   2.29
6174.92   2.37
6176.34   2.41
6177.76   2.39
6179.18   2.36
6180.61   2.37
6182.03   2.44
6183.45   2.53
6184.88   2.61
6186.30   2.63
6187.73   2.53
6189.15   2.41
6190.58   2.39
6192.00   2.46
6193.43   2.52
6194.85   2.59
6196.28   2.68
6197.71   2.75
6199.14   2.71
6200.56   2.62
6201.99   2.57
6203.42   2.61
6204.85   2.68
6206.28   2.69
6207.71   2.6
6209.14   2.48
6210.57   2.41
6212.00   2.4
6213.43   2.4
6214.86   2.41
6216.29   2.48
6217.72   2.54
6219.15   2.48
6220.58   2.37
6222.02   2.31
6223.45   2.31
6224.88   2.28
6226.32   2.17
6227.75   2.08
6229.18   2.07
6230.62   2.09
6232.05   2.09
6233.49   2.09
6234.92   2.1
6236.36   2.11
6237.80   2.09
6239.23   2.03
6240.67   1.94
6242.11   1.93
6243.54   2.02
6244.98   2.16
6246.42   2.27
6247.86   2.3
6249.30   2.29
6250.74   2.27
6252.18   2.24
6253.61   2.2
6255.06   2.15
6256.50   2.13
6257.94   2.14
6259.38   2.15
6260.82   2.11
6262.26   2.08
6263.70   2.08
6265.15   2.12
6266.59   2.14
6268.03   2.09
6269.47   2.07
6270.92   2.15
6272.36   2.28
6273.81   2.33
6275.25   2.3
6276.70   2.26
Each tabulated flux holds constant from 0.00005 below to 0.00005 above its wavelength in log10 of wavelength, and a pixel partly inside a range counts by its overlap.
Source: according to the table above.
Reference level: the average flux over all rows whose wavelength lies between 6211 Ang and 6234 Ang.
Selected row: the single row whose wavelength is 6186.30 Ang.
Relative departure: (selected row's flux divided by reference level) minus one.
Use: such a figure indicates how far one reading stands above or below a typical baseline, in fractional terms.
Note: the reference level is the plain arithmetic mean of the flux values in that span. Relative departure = 0.15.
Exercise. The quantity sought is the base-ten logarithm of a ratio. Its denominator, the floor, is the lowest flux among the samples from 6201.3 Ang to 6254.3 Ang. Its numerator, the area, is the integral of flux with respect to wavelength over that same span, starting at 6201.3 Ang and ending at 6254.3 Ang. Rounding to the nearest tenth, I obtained 1.8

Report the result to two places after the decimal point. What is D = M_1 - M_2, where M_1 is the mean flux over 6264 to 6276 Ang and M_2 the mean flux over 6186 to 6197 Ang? -0.34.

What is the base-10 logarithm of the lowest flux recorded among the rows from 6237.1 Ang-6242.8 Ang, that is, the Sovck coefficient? 0.286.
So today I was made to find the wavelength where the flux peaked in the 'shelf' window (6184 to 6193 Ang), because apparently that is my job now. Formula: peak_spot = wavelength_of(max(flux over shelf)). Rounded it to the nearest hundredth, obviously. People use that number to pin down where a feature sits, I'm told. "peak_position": 6186.30 Ang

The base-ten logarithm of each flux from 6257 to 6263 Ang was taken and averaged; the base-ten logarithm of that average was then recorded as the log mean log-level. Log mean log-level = -0.49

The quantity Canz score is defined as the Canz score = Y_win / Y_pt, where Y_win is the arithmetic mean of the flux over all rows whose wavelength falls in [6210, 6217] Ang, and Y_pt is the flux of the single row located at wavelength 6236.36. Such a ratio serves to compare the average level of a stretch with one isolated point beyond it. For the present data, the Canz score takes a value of 1.15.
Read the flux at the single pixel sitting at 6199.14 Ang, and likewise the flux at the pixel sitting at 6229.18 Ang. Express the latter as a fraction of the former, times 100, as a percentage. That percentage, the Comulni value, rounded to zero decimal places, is 76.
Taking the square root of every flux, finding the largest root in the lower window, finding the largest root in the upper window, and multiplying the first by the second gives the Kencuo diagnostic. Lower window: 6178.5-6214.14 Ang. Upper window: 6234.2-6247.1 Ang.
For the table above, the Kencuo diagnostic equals 2.50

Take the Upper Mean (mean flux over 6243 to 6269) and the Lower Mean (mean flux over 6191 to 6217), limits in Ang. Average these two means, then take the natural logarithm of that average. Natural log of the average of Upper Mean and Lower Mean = 0.859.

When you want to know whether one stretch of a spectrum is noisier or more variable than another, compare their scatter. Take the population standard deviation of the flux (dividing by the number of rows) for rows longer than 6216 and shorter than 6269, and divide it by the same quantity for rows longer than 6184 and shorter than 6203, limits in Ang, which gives 1.31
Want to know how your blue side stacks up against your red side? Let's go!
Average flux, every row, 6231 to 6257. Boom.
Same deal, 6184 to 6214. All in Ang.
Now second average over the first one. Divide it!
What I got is 1.20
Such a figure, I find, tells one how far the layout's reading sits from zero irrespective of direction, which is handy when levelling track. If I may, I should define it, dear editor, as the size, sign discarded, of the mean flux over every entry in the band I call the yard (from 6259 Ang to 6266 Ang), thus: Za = 2.11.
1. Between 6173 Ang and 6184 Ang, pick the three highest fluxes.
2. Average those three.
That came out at 2.46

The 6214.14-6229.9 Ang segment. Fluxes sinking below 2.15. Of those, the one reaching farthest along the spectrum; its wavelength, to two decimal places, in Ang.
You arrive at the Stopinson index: 6229.18 Ang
